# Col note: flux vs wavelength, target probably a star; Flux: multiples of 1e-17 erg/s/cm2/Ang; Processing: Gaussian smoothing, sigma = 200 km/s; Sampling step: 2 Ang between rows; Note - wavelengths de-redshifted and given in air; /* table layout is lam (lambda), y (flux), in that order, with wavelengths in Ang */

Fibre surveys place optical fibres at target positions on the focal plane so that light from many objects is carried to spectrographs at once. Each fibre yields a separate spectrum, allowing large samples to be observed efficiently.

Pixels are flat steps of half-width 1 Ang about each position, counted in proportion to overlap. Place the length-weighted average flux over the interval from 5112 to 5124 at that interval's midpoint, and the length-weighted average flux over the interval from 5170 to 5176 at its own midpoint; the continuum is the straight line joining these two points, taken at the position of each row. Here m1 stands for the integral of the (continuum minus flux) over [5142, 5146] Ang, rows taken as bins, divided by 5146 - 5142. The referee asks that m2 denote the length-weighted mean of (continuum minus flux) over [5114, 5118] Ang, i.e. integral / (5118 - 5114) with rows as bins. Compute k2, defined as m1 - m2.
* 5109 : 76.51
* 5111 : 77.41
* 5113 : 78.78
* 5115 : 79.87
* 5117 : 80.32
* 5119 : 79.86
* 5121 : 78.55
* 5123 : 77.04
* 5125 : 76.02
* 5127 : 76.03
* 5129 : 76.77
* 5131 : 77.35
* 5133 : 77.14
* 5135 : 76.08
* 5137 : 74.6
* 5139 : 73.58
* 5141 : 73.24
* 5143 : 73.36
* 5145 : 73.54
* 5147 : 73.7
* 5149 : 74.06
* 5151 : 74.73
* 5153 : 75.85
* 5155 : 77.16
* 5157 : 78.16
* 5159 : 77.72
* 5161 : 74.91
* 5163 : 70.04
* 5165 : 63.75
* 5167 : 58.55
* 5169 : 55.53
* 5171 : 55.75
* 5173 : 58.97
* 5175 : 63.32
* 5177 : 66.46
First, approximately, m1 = -3.7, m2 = -0.3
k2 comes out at -3.4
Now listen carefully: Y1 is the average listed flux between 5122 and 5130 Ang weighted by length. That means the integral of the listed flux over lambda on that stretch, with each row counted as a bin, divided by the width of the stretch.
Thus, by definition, 76.5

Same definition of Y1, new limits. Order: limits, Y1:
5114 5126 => 78.6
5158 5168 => 69.0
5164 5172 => 58.4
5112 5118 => 79.7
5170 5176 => 59.3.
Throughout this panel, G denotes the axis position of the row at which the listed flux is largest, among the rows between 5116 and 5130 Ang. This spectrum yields 5117 Ang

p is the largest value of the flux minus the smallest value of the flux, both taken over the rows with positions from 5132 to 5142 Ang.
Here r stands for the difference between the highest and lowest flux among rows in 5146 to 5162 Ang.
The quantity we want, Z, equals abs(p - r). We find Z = 1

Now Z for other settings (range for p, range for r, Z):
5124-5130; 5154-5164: 7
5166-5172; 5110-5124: 0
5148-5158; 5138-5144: 4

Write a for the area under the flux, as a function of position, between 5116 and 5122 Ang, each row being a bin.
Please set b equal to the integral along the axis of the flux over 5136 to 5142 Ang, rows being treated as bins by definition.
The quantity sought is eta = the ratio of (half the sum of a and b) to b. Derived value 1.04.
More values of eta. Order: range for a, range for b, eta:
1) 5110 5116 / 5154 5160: 1.01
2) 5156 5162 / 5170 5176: 1.15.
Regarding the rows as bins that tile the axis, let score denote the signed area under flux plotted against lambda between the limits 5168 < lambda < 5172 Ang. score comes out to 223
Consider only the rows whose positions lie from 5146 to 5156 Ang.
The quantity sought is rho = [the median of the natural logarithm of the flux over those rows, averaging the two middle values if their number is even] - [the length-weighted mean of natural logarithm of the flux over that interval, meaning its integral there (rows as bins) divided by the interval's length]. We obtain -0.005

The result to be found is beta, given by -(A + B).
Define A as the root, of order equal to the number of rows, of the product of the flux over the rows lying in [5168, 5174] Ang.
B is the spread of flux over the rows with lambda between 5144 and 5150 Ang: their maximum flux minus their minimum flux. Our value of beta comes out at -57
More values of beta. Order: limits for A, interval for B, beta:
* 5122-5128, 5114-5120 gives -77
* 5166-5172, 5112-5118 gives -58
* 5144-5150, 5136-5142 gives -75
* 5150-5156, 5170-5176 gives -83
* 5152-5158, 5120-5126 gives -80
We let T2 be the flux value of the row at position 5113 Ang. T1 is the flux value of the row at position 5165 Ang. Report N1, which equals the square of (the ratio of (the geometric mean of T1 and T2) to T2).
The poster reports 0.81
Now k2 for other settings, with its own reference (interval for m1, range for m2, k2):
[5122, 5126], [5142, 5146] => 4.1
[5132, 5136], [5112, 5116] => -4.5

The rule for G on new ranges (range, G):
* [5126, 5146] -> 5131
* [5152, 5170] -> 5157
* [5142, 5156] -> 5155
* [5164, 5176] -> 5165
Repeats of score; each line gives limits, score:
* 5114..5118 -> 320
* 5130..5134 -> 309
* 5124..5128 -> 304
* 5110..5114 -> 312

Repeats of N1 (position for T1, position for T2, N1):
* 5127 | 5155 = 0.99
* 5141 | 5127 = 0.96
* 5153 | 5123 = 0.98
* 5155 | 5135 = 1.01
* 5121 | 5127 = 1.03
